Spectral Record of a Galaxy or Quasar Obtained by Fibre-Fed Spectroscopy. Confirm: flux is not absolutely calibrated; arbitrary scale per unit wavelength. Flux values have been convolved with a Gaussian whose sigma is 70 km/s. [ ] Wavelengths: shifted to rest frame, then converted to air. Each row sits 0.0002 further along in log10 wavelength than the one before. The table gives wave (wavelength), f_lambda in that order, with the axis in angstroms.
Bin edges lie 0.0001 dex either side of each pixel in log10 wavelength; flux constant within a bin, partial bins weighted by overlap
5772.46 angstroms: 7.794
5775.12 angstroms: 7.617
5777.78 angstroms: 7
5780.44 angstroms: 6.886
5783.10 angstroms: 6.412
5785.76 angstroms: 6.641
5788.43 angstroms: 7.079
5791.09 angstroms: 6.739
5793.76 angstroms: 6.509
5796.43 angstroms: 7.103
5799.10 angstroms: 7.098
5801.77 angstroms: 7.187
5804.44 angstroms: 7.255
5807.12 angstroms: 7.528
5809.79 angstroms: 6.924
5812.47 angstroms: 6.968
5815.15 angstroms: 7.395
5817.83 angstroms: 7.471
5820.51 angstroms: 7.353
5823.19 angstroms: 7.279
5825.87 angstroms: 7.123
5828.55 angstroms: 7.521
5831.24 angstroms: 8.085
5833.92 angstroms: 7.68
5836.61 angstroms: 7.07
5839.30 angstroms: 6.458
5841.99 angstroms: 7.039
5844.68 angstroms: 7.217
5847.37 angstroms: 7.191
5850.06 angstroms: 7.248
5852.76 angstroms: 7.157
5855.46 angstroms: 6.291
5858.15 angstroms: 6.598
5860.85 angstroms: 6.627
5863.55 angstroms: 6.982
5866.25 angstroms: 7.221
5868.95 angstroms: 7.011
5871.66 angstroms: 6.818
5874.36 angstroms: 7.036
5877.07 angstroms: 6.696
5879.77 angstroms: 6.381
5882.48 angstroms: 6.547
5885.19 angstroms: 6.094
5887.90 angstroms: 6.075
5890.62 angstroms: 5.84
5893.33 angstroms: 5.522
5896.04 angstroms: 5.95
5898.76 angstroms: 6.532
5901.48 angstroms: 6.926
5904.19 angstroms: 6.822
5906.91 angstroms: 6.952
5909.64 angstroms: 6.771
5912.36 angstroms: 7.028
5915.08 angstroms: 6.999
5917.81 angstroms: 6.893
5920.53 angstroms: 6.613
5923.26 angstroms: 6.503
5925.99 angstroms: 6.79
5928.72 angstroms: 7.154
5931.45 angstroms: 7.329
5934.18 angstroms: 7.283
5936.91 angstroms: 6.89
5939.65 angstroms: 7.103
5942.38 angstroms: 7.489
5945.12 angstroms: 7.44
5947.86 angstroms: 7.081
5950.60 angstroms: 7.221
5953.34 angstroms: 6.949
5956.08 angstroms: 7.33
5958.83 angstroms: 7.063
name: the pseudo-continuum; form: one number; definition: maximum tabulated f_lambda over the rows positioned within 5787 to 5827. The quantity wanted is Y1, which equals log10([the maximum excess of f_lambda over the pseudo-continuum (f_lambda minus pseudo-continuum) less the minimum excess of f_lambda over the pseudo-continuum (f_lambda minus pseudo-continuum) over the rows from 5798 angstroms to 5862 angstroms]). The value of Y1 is 0.25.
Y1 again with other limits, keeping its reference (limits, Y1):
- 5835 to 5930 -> 0.24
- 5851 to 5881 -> -0.03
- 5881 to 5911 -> 0.16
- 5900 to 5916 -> -0.59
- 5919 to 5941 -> -0.08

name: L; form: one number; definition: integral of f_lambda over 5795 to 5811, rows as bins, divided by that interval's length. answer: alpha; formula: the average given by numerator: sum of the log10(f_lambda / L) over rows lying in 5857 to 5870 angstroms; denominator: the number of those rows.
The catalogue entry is -0.02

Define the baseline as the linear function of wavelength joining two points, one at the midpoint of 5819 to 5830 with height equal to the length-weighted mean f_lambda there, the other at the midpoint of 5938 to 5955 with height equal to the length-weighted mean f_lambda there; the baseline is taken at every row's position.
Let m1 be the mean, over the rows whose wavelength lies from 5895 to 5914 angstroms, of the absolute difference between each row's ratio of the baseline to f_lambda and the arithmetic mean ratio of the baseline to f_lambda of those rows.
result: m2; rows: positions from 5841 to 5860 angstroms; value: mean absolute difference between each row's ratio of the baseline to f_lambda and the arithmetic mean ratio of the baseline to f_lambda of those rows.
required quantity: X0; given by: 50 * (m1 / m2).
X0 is 50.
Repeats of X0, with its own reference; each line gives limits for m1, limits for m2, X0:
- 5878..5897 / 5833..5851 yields 70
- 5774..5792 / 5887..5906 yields 25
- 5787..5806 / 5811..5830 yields 79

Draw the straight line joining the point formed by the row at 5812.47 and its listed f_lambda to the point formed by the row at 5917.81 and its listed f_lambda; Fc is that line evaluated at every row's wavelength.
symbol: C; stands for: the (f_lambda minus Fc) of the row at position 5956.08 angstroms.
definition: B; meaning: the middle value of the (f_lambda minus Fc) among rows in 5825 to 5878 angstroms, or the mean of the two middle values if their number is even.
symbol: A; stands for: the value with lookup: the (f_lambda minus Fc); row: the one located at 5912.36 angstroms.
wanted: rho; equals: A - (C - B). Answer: -0.2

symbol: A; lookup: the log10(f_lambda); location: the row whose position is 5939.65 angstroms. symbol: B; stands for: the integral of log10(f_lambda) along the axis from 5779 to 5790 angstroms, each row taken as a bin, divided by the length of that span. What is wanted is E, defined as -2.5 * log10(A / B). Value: -0.03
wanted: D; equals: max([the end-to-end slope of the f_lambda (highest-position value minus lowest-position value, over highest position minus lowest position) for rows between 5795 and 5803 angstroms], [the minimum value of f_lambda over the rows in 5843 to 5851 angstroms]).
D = 7.2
